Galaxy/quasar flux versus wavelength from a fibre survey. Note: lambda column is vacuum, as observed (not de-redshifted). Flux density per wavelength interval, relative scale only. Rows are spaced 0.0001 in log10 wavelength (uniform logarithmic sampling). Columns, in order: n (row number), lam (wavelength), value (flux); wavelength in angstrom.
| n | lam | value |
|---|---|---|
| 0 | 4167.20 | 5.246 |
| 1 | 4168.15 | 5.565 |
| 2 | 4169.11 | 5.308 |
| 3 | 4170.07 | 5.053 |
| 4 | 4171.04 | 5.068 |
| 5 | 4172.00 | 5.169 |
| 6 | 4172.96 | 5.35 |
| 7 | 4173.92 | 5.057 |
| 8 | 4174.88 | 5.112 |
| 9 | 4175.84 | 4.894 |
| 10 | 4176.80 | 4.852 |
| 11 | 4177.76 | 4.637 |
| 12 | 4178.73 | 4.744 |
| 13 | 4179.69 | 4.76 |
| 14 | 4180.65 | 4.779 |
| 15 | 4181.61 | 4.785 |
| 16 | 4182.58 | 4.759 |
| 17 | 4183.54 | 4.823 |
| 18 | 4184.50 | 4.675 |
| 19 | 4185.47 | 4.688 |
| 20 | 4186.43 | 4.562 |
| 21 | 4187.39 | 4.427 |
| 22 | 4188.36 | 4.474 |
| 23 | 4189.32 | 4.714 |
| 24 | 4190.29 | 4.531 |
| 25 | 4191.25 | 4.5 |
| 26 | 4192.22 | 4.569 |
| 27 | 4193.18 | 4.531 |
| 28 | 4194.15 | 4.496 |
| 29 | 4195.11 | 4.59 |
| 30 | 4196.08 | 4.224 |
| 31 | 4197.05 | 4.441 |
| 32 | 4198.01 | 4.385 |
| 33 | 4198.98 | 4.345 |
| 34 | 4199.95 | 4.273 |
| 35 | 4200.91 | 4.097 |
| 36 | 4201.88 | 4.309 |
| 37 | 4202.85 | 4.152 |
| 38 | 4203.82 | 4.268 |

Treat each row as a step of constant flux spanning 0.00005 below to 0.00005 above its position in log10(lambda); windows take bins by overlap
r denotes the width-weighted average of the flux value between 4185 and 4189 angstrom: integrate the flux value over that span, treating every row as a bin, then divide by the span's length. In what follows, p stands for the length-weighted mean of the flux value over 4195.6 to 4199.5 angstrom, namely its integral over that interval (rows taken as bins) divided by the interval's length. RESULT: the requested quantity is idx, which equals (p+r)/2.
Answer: 4.4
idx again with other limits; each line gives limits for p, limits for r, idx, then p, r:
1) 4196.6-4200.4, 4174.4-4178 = 4.6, 4.36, 4.90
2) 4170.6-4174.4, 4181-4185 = 5.0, 5.17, 4.76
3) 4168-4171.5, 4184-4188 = 4.9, 5.21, 4.58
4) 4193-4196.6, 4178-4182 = 4.6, 4.45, 4.76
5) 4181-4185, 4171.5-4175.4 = 5.0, 4.76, 5.17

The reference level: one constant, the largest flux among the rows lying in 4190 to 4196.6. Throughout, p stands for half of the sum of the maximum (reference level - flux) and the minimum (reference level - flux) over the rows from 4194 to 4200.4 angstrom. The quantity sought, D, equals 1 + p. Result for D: 1.18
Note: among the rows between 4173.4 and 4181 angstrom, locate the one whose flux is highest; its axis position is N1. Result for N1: 4174.88 angstrom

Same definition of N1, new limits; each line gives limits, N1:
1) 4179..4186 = 4183.54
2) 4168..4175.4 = 4168.15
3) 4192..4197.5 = 4195.11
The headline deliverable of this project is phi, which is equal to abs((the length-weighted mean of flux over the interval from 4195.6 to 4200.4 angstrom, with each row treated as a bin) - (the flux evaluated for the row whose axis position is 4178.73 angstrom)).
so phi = 0.4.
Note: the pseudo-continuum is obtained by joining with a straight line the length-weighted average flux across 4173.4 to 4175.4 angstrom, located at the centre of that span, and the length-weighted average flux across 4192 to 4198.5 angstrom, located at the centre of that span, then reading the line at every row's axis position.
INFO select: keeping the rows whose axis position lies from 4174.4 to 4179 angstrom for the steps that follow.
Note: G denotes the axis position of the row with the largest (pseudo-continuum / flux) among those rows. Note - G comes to 4177.76 angstrom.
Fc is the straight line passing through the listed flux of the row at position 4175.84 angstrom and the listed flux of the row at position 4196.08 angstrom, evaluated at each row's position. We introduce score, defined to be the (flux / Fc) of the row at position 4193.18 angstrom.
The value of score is 1.05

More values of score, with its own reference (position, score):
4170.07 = 0.99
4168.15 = 1.08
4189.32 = 1.06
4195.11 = 1.08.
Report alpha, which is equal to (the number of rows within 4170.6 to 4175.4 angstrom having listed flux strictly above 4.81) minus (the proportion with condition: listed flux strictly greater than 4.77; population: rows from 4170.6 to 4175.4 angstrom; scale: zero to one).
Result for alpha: 4.0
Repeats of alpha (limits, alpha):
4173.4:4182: 3.3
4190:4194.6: 0.0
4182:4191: 0.9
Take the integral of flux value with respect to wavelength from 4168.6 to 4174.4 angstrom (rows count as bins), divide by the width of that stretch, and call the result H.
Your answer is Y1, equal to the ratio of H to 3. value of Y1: 1.72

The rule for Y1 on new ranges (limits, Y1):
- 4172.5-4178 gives 1.67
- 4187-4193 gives 1.51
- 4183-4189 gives 1.54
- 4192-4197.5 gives 1.49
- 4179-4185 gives 1.59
